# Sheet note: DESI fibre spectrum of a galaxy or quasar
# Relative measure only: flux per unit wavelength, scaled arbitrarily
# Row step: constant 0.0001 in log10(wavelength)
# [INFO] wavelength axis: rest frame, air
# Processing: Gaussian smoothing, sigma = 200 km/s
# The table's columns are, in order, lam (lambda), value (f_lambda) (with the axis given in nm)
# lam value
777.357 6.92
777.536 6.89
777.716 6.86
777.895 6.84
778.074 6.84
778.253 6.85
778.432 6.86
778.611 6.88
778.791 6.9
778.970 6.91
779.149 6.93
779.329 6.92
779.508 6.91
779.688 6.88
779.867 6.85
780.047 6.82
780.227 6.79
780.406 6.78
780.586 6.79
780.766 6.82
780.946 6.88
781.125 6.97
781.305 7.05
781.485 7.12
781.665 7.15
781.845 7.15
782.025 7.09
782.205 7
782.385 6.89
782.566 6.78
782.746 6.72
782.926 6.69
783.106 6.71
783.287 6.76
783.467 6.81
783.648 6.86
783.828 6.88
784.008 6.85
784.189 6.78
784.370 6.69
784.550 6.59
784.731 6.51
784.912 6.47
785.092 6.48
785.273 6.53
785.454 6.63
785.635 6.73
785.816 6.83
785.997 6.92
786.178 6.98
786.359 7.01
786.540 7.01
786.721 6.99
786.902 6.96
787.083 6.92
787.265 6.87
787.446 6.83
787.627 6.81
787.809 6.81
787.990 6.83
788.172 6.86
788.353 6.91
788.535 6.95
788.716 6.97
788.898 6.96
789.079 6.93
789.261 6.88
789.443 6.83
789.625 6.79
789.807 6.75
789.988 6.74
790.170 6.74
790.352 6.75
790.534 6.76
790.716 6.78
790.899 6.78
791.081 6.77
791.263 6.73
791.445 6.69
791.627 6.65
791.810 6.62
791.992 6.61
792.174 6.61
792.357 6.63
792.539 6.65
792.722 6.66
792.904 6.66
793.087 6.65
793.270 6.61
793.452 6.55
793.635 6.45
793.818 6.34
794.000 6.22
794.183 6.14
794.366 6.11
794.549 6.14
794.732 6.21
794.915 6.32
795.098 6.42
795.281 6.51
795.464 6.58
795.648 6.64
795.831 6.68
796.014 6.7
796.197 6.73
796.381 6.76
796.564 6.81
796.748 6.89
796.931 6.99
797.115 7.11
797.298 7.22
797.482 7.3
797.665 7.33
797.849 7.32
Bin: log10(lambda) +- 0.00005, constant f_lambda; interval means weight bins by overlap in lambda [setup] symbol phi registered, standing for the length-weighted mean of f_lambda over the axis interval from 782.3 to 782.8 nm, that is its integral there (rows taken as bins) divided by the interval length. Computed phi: 6.79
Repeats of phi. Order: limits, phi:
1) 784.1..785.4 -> 6.58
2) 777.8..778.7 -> 6.86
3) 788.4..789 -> 6.96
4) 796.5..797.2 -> 6.95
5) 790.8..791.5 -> 6.74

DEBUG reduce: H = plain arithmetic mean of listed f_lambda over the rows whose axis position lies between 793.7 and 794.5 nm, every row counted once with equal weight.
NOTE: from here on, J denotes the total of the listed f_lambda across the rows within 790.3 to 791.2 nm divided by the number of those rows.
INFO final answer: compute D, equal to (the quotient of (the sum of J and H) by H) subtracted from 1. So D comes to -1.09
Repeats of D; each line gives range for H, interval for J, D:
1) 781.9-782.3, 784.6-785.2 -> -0.92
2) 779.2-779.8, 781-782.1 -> -1.03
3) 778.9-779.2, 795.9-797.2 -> -0.99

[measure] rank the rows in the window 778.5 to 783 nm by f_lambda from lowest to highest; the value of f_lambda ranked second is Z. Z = 6.72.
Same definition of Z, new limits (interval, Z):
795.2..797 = 6.58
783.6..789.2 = 6.48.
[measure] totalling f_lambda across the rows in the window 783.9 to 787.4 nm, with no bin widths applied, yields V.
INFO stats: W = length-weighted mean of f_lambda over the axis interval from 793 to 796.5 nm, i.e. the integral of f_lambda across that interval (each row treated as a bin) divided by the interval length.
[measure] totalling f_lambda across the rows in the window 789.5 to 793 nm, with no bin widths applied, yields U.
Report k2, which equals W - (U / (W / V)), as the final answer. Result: -2530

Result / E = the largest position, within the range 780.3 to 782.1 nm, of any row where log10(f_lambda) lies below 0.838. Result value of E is 780.946 nm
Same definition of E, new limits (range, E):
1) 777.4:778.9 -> 778.611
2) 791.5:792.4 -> 792.357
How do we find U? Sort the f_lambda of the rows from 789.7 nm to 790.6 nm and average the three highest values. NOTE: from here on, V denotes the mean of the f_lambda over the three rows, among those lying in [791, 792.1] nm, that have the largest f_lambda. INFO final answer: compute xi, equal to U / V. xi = 1.00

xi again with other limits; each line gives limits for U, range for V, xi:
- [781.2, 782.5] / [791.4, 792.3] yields 1.07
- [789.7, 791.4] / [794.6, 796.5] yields 1.01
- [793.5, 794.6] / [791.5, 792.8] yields 0.95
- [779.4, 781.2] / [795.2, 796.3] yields 1.03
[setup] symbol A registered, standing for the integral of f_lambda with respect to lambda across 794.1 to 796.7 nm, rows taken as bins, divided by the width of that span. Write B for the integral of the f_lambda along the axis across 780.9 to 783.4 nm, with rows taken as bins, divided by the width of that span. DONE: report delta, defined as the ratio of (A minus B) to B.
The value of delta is -0.063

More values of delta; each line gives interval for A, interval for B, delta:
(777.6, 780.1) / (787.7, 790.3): 0.003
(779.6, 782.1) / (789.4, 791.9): 0.030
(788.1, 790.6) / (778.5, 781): -0.002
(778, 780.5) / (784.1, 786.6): 0.021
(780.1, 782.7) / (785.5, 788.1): 0.008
